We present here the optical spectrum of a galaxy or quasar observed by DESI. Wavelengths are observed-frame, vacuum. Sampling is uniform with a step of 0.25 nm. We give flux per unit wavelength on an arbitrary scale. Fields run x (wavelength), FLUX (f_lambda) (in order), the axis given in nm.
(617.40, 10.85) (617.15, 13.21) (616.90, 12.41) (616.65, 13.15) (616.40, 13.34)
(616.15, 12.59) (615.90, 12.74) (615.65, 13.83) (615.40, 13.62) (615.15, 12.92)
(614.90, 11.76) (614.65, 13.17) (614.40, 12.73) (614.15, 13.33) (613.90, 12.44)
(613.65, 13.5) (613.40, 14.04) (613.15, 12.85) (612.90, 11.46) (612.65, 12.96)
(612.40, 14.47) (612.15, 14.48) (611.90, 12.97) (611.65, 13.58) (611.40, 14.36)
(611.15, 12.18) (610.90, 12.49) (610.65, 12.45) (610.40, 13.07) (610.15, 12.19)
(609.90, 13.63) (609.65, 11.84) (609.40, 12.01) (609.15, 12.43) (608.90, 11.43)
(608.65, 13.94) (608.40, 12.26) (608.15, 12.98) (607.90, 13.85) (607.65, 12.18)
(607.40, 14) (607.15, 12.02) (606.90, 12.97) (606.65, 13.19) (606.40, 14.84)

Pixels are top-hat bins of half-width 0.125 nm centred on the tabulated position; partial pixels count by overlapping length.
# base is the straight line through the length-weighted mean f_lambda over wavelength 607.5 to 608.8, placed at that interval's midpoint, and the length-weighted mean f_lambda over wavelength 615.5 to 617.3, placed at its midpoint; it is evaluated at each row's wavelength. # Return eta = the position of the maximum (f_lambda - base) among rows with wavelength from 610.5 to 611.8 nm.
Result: 611.40 nm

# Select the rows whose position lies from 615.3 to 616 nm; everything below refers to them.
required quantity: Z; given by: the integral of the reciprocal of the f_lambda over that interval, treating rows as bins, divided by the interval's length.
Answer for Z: 0.0747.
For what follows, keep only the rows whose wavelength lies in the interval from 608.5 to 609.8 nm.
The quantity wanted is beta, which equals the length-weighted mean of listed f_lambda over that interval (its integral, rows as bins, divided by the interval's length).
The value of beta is 12.4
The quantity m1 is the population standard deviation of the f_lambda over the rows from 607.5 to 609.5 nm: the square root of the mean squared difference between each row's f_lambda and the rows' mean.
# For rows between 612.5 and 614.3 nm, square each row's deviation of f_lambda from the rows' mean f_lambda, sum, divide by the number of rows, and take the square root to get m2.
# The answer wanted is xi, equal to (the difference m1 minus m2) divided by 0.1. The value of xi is 1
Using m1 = 0.83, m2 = 0.77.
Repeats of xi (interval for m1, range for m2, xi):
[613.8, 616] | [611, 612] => -2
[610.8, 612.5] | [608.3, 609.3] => 0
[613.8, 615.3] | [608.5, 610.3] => -3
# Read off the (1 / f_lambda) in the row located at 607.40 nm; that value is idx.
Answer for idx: 0.0714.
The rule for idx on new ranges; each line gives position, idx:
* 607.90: 0.0722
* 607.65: 0.0821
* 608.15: 0.0770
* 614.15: 0.0750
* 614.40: 0.0786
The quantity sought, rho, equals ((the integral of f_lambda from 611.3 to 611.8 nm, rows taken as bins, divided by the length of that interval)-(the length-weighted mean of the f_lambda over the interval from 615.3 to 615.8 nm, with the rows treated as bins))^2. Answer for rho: 0.0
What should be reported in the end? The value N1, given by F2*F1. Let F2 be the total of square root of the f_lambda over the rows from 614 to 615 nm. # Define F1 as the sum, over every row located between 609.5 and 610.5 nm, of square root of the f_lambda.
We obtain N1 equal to 203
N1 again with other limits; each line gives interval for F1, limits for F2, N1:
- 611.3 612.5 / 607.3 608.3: 272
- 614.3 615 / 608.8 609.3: 73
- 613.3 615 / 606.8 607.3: 178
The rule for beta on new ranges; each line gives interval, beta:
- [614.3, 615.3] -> 12.7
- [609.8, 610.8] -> 12.8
